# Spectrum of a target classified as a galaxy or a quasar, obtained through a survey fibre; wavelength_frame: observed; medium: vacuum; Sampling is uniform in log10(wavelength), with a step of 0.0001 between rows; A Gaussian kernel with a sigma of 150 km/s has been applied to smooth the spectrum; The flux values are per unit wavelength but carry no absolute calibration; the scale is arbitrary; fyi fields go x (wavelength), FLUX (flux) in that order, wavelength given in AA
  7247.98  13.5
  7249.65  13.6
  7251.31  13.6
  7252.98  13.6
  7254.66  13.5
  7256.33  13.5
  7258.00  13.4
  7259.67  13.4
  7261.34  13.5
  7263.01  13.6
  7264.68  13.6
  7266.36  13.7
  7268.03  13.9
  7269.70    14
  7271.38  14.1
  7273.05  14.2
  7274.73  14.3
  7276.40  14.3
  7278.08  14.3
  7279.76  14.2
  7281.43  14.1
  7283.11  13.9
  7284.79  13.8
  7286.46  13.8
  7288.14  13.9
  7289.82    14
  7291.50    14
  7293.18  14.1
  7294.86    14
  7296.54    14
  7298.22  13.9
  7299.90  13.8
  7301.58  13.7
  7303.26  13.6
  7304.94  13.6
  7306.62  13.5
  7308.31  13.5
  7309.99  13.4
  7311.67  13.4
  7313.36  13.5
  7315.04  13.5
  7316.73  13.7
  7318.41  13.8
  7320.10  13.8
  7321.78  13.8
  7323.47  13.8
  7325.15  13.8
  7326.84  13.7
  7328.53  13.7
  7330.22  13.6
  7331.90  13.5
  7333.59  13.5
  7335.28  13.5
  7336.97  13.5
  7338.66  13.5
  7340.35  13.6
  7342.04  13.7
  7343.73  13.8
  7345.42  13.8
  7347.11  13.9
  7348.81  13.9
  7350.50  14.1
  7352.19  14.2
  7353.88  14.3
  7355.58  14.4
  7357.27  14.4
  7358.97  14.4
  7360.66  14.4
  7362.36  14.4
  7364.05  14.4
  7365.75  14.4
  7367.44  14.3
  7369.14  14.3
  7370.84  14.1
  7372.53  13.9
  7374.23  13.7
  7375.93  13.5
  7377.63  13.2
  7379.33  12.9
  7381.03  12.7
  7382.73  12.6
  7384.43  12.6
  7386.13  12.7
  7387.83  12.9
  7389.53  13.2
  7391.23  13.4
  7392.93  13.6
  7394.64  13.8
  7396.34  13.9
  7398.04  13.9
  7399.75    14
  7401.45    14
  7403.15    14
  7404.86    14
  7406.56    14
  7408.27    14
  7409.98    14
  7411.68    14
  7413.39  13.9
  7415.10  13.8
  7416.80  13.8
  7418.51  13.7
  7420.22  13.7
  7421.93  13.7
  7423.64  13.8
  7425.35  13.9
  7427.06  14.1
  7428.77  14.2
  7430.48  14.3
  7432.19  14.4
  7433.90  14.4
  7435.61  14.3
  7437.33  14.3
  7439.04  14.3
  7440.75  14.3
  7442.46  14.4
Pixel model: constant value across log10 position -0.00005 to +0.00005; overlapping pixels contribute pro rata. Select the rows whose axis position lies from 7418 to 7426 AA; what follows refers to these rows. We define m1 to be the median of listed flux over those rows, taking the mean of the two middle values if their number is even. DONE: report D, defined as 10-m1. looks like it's -3.70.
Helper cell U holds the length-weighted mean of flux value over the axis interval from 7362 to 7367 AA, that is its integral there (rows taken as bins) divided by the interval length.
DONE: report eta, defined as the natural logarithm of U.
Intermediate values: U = 14.4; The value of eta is 2.67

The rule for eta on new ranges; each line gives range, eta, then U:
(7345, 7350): 2.63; 13.9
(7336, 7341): 2.60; 13.5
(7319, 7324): 2.62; 13.8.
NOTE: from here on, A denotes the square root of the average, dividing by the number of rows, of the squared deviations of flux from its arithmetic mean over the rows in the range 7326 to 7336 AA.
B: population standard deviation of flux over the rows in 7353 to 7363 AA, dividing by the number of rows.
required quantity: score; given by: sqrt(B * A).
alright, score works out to 0.06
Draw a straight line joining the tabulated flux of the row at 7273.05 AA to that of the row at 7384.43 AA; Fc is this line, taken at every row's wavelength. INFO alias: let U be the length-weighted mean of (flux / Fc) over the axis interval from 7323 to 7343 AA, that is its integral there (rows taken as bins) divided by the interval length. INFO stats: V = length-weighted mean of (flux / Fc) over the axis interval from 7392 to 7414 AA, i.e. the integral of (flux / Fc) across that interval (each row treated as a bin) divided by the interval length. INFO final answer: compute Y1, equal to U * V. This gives 1.15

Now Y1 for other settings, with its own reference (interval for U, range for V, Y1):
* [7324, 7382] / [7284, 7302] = 1.06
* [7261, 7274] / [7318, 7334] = 0.99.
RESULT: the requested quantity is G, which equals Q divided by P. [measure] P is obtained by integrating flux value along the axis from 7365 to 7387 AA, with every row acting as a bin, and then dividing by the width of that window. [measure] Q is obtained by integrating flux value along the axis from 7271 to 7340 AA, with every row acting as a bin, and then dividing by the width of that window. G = 1.03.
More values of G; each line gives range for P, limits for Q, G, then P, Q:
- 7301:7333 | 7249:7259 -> 0.99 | 13.63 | 13.53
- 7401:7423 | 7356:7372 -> 1.03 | 13.89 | 14.34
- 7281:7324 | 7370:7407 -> 0.98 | 13.76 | 13.48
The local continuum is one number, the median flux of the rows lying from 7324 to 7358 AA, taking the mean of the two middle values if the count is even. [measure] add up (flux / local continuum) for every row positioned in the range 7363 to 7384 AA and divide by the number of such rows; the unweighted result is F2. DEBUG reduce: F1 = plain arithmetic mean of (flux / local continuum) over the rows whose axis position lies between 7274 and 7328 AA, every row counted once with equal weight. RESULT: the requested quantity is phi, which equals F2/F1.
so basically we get 0.99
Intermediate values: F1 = 1.006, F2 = 0.99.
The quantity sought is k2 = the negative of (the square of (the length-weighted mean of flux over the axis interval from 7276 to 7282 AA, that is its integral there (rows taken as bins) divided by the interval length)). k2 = -202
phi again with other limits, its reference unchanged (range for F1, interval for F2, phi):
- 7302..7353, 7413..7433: 1.02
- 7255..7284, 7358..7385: 0.99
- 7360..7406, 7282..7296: 1.02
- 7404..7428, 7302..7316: 0.97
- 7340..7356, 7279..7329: 0.99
